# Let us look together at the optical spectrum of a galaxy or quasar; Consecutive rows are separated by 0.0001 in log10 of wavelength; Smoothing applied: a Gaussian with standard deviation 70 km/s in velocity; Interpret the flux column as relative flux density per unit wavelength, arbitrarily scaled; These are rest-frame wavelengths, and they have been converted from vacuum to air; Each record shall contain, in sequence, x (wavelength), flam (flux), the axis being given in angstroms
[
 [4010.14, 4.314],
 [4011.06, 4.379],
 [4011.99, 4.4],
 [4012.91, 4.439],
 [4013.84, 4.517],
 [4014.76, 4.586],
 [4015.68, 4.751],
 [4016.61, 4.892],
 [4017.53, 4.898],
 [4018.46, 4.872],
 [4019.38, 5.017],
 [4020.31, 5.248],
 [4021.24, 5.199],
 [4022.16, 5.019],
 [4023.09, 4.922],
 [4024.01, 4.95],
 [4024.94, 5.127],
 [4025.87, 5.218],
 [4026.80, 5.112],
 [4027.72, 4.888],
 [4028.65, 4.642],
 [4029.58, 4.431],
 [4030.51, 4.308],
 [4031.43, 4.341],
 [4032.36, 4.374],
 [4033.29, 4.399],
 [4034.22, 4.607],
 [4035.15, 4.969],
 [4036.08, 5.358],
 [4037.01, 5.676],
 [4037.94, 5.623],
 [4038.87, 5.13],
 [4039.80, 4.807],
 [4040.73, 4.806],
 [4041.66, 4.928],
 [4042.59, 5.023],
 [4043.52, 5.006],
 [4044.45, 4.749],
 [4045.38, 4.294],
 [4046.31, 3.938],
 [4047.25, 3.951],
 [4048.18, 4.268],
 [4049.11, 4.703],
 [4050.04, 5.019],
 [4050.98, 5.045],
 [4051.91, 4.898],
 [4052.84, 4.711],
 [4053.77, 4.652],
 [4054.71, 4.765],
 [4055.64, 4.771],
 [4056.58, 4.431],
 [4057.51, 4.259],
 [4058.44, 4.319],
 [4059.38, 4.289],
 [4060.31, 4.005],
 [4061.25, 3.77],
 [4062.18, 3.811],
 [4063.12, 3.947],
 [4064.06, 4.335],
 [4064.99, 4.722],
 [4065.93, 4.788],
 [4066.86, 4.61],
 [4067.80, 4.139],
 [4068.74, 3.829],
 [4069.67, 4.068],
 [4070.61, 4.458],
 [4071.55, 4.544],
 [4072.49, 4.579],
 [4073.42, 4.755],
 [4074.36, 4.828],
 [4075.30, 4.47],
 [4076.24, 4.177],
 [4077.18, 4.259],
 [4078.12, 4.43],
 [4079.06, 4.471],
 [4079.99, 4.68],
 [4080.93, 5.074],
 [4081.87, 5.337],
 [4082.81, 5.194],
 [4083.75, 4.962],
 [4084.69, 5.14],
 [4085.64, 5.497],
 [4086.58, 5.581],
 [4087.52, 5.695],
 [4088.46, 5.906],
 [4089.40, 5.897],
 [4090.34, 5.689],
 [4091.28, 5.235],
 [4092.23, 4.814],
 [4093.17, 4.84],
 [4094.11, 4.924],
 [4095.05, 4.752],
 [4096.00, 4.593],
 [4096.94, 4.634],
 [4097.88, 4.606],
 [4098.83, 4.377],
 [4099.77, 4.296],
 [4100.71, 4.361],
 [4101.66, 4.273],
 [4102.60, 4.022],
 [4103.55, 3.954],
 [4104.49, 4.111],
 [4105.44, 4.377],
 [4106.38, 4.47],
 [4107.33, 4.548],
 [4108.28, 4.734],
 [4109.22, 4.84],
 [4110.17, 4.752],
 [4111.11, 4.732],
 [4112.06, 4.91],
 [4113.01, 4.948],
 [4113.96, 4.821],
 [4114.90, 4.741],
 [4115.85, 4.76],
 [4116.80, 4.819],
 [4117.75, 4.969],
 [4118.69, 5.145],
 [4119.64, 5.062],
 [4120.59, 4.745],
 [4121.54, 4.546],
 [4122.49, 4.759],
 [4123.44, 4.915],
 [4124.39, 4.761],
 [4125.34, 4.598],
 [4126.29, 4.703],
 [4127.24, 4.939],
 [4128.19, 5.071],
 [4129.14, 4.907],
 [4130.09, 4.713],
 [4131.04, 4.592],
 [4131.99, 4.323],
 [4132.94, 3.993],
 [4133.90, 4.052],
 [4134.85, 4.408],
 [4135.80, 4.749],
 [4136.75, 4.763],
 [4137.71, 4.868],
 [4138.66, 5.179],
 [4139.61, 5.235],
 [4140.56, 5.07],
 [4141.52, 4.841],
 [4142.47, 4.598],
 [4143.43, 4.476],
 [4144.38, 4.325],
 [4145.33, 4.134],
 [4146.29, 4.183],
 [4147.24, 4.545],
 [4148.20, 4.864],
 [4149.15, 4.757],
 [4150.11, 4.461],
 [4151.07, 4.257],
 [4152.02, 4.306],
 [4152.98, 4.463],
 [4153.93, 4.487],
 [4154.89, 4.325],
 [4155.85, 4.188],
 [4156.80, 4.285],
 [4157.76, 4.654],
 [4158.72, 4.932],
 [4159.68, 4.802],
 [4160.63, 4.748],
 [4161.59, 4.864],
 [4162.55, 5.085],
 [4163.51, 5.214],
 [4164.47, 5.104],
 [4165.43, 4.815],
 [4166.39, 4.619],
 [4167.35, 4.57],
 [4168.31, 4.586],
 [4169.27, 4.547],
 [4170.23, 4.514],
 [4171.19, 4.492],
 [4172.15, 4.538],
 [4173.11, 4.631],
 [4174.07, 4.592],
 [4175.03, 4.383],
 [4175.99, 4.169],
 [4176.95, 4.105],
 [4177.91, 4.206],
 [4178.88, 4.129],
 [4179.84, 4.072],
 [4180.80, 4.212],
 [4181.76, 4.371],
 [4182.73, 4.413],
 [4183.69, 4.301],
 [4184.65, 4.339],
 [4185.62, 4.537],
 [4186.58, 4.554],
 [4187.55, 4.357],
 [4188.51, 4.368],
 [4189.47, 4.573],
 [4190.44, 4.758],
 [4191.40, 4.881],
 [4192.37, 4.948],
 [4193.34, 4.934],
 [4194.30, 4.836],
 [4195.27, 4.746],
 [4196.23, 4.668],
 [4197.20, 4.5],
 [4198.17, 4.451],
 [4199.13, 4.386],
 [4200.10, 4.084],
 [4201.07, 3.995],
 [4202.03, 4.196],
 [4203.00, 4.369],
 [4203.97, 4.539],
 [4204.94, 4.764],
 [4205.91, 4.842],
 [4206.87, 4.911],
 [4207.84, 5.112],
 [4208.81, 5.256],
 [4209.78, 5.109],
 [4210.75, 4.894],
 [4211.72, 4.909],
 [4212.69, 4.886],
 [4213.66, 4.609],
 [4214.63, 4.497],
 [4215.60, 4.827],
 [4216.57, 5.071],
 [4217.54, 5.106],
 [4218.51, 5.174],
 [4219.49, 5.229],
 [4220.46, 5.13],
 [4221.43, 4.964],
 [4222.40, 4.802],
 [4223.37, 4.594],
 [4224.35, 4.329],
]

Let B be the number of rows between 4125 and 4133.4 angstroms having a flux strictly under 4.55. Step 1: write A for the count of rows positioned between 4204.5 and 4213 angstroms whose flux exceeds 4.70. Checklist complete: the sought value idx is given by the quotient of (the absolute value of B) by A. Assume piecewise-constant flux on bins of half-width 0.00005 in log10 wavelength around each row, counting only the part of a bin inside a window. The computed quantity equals 0.2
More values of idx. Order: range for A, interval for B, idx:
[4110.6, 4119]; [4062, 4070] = 0.7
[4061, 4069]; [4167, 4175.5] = 2.5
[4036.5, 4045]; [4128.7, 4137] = 0.4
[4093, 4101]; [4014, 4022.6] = 0.0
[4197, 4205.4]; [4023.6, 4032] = 3.0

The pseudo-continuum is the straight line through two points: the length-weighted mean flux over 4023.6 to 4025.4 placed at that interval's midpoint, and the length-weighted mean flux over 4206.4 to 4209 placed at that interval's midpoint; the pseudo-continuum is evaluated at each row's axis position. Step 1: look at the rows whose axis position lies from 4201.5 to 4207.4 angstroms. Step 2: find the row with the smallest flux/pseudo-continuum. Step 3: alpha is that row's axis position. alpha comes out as 4202.03 angstroms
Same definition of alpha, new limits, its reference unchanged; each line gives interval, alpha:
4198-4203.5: 4201.07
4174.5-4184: 4179.84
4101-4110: 4103.55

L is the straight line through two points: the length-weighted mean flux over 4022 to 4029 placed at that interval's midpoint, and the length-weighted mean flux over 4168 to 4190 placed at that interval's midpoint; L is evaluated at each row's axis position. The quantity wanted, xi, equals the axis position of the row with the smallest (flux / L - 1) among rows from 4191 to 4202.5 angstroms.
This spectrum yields 4201.07 angstroms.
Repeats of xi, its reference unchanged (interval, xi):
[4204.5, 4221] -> 4214.63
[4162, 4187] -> 4179.84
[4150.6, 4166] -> 4155.85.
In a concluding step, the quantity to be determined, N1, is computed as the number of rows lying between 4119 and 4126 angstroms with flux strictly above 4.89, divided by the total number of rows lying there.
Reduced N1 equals 0.29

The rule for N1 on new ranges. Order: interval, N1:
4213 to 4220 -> 0.57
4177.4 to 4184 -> 0.00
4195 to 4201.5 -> 0.00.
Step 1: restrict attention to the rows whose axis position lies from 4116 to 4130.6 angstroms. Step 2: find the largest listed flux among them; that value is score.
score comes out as 5.145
